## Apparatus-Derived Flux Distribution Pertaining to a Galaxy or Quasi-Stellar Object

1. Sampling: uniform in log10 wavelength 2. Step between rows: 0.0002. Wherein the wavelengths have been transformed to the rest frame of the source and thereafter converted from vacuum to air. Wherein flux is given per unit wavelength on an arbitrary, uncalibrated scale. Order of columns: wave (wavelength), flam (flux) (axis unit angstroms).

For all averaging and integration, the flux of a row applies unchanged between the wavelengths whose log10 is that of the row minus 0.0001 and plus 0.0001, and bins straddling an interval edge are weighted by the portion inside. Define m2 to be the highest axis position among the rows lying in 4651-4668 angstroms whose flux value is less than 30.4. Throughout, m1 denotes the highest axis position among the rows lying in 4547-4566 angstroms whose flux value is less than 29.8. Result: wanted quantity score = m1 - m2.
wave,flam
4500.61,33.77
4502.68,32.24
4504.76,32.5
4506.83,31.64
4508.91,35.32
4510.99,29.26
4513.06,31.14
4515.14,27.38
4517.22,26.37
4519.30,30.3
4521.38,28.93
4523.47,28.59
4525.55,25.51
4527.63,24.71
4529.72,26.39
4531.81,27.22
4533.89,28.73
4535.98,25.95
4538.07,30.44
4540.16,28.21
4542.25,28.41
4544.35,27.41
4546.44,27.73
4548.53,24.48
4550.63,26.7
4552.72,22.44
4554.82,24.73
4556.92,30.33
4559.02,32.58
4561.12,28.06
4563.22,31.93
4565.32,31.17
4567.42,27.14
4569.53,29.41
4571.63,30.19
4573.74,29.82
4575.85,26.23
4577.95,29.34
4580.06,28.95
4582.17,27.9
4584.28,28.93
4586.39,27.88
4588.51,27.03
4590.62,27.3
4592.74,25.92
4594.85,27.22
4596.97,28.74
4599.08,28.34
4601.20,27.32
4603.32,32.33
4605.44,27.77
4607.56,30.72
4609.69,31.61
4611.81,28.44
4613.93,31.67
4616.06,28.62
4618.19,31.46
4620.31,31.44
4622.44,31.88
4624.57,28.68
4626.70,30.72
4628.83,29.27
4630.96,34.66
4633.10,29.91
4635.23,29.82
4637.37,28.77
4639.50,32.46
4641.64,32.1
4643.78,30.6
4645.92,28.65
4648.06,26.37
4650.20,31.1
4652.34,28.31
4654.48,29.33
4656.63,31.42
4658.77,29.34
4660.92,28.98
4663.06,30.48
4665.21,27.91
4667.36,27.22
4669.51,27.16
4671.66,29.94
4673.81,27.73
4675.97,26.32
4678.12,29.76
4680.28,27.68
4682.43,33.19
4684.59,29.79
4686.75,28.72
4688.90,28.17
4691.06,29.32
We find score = -106.2 angstroms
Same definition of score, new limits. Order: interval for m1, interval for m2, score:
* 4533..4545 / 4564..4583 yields -37.8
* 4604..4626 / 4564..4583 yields 42.4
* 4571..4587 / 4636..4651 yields -61.7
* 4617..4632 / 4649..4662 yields -32.1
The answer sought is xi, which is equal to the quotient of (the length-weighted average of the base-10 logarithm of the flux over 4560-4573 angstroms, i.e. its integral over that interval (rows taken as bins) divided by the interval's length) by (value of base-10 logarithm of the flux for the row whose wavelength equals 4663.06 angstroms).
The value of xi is 0.99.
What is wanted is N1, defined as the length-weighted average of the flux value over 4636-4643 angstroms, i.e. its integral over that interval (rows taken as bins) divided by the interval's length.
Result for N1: 31.0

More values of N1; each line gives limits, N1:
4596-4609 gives 29.3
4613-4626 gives 30.6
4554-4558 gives 27.7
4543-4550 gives 26.6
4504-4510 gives 33.1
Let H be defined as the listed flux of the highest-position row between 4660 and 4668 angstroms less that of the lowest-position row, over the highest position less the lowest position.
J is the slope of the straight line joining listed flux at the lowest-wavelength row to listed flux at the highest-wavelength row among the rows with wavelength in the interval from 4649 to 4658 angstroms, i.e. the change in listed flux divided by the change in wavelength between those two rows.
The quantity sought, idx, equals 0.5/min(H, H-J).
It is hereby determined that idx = -1.5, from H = -0.27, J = 0.05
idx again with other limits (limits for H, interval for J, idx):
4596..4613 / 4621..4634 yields -24.7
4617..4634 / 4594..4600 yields -1.4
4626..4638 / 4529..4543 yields -1.5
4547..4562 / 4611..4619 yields -2.6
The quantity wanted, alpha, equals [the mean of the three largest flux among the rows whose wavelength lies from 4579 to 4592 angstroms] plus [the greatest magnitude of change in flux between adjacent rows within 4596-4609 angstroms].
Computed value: 33.6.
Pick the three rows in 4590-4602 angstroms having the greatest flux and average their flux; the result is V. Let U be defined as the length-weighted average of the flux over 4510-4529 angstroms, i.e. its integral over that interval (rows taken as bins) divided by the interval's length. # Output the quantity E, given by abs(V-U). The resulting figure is 0.1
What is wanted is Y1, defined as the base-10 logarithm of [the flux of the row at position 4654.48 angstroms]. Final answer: 1.47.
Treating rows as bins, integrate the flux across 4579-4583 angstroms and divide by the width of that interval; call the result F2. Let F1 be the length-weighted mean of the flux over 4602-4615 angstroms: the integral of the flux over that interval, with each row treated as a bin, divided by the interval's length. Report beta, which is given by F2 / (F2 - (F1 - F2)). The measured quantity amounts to 1.07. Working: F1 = 30.4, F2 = 28.4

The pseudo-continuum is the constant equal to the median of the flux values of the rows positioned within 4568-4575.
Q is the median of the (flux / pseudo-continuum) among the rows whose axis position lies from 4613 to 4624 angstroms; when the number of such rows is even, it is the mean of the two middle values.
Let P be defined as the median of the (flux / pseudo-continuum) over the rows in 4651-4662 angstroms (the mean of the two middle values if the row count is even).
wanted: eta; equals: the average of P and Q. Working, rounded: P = 0.98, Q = 1.05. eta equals 1.02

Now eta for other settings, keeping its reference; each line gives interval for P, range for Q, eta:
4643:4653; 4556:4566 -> 1.00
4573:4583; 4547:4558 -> 0.90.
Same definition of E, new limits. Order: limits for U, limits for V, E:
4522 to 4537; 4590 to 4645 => 6.4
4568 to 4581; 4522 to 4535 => 0.7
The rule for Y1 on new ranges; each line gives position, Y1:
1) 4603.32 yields 1.51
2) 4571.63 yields 1.48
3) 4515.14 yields 1.44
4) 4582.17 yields 1.45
